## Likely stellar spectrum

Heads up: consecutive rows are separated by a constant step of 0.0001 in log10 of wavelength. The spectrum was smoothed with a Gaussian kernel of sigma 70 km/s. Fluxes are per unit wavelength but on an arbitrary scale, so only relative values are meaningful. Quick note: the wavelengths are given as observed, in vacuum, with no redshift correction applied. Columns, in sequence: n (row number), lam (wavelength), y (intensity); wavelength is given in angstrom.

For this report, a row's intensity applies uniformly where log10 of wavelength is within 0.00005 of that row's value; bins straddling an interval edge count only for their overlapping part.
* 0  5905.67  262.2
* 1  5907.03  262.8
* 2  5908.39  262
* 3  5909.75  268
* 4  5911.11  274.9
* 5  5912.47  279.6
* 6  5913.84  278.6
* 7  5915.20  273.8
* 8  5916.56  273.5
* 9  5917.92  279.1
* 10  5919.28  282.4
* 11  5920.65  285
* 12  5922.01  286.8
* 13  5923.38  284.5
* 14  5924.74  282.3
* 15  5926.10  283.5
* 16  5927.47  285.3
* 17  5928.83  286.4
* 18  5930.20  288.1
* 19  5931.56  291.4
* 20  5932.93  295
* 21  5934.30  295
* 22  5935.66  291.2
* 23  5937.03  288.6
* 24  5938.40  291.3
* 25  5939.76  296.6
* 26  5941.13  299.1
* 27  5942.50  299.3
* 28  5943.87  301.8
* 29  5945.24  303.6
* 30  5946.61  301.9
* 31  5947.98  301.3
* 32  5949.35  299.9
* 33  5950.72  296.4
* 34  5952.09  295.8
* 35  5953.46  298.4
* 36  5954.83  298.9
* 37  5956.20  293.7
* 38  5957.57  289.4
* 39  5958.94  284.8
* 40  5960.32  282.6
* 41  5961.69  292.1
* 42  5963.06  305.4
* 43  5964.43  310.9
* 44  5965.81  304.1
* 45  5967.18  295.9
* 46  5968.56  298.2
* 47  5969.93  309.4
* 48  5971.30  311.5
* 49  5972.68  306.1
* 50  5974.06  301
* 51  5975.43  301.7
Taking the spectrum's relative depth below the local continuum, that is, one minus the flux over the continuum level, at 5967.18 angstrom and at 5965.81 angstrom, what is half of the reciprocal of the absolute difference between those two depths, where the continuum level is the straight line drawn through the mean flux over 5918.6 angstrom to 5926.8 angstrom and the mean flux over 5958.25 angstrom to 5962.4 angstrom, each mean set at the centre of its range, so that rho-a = 17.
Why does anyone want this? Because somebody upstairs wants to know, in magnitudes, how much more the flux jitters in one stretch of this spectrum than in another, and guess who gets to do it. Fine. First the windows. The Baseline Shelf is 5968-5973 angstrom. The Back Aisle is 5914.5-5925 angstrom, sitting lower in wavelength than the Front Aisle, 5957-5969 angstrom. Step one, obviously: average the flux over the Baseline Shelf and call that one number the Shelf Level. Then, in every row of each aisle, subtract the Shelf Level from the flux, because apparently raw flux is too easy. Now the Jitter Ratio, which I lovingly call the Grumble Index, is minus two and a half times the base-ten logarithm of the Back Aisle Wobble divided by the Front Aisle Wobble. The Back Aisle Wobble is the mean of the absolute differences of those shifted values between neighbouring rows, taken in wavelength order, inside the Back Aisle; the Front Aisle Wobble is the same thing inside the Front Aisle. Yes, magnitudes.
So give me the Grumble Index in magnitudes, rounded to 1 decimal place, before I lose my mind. 1.0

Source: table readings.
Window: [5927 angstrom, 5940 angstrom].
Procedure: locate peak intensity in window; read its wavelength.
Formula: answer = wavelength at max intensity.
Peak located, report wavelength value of 5939.76 angstrom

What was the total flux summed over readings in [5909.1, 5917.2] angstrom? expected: 1648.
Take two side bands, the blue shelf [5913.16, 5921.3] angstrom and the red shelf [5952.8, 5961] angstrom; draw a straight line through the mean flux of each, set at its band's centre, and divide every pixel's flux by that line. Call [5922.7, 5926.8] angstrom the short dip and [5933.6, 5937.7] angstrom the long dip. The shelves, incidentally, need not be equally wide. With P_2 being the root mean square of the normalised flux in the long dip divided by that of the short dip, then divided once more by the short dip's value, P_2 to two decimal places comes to 1.01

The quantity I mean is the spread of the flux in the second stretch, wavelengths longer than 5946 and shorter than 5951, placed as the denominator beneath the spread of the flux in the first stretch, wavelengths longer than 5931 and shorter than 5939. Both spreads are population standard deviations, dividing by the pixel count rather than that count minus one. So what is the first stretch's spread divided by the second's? 1.07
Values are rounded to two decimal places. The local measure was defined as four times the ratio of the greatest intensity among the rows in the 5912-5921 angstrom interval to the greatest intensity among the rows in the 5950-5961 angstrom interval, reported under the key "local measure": 3.81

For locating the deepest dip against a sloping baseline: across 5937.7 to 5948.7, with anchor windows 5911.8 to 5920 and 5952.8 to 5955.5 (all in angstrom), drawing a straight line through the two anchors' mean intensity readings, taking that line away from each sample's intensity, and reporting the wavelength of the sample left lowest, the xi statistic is 5938.40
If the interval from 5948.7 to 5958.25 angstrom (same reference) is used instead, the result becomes 5957.57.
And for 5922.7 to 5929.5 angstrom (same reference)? 5924.74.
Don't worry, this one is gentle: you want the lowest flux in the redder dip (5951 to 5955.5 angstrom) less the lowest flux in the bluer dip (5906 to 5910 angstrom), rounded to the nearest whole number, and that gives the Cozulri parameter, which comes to 34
